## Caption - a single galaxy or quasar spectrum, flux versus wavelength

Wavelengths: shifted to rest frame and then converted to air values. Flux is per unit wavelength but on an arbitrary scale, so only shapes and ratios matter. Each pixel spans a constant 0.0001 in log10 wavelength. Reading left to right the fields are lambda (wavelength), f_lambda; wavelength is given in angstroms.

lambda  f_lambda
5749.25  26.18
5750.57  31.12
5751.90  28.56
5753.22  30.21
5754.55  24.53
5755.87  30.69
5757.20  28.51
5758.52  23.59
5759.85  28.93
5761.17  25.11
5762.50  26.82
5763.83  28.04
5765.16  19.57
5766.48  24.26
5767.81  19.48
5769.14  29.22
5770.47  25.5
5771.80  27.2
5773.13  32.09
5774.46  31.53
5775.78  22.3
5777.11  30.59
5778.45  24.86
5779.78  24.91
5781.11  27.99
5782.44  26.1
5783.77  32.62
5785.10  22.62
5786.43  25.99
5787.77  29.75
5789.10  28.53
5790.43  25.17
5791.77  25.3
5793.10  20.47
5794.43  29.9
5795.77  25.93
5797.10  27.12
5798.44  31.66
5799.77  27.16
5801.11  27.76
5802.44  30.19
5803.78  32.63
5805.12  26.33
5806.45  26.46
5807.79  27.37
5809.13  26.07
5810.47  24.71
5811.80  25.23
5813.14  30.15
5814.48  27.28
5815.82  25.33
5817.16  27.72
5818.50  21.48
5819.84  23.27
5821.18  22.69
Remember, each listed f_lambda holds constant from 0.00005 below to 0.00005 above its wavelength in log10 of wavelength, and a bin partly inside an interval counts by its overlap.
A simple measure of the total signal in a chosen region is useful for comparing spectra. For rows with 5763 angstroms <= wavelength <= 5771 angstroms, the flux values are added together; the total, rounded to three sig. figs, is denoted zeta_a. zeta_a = 146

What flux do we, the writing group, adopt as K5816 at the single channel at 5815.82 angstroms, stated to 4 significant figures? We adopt 25.33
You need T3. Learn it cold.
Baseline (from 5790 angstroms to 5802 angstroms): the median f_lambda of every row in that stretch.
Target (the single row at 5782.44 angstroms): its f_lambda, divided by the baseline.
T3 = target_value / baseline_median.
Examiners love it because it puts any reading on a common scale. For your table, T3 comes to 0.96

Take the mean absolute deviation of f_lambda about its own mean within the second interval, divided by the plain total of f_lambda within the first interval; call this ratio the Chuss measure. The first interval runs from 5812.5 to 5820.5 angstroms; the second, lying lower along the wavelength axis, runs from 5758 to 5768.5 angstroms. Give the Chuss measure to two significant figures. 0.018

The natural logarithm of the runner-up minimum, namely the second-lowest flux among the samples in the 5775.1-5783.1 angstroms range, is 3.21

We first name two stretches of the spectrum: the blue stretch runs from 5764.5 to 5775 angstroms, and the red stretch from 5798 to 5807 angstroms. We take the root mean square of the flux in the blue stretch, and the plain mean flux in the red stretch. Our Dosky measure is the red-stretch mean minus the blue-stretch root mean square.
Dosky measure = 2.4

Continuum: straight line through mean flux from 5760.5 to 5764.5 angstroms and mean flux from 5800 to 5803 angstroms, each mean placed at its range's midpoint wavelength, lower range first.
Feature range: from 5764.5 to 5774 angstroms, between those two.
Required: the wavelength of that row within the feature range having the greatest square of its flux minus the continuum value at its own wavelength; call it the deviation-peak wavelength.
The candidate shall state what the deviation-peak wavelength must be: 5767.81 angstroms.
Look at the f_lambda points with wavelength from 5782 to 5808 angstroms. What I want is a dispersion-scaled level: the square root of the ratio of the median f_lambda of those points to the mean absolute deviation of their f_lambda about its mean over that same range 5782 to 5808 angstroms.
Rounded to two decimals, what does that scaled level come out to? 3.40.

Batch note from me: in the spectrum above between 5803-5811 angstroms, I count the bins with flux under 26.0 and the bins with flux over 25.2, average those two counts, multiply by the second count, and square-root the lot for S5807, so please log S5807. 3.87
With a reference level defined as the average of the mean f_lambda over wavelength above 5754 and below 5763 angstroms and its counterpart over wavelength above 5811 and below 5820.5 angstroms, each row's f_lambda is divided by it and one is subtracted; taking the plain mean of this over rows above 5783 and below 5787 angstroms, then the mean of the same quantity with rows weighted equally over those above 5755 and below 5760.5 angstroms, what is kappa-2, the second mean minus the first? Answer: 0.03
